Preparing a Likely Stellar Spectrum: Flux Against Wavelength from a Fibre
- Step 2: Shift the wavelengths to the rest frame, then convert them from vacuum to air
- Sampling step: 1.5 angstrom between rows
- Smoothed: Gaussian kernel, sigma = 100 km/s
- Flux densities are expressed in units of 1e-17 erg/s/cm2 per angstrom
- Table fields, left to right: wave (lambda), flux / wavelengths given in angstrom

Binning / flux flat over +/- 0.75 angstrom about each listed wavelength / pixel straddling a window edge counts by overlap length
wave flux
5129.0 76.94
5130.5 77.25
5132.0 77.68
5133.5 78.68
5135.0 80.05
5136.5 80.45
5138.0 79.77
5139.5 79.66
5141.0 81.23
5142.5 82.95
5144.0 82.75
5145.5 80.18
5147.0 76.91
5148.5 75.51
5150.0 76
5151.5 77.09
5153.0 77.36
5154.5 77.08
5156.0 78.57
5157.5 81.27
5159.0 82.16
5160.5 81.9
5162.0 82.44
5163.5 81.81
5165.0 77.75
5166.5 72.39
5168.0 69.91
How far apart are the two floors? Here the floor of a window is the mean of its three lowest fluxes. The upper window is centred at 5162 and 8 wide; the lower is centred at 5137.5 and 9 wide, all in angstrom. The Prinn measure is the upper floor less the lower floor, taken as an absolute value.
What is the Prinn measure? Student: 1.1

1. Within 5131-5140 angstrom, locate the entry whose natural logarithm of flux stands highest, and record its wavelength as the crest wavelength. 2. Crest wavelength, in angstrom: 5136.5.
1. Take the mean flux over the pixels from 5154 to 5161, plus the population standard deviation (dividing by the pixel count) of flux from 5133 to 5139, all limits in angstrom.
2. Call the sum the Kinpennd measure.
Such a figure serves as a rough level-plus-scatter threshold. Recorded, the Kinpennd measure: 80.9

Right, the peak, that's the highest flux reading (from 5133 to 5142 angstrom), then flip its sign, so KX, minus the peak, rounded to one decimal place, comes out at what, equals -81.2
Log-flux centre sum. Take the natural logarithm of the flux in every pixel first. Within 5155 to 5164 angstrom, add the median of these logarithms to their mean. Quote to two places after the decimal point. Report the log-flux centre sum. 8.80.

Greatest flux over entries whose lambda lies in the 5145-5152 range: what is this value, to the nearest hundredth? 80.18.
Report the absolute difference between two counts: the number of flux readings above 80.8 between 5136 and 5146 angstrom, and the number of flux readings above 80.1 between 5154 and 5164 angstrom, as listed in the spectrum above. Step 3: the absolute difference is 2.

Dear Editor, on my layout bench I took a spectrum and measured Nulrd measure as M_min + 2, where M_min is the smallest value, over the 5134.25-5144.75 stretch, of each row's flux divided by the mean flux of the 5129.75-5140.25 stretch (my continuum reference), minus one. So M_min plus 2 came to 2.01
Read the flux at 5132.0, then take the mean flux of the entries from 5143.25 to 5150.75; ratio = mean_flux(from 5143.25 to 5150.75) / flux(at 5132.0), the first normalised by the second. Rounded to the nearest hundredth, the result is 1.01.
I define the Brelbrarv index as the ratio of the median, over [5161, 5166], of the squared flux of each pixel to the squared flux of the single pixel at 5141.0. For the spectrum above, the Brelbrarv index 1.01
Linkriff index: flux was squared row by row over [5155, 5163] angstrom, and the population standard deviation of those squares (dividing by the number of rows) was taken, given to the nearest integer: 226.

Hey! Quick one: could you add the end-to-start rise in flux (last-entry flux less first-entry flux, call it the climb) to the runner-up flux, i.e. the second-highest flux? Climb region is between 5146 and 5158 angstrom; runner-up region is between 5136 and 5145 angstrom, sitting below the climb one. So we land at 87.1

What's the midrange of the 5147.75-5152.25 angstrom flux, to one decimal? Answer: 76.3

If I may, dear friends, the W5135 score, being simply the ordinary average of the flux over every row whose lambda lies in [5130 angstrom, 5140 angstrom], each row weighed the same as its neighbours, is 79.1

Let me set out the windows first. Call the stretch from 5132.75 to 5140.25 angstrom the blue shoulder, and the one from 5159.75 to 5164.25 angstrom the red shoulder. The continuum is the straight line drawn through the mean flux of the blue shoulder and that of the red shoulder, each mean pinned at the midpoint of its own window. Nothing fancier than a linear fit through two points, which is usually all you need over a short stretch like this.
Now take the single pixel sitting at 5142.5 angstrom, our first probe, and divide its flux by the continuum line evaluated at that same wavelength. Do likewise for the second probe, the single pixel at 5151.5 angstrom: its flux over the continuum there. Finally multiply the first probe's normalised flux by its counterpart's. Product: 0.982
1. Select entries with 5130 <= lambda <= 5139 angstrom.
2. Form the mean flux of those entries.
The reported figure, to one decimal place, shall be 79.0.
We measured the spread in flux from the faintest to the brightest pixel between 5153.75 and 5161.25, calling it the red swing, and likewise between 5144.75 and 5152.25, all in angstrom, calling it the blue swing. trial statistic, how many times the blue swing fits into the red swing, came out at 1.1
